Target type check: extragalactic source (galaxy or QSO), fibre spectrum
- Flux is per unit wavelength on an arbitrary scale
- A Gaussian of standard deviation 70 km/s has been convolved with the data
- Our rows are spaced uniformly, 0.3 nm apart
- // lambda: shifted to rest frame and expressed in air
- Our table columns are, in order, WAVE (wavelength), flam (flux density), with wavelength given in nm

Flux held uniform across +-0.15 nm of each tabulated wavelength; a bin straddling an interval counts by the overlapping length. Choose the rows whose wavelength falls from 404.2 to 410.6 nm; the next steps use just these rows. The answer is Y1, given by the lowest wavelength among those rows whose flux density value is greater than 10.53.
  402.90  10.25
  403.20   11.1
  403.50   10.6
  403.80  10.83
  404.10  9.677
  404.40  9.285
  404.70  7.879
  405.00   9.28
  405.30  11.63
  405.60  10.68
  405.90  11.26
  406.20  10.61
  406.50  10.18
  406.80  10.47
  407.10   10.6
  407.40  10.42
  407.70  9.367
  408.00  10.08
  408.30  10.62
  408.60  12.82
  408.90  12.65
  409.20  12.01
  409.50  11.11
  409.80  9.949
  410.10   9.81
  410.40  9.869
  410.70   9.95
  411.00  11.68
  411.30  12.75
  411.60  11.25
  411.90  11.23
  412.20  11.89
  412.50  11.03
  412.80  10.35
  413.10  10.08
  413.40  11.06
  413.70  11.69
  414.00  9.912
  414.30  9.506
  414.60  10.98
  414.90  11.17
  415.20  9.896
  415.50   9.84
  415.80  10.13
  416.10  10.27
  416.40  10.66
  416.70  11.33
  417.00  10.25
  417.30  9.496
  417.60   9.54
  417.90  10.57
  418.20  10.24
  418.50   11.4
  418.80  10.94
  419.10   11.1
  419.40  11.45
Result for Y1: 405.30 nm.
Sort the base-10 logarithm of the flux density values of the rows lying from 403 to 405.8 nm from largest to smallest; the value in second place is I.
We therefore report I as 1.05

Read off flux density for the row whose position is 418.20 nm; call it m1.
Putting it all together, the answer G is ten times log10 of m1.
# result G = 10.1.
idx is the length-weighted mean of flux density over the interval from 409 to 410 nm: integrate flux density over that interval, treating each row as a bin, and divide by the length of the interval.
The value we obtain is 11.0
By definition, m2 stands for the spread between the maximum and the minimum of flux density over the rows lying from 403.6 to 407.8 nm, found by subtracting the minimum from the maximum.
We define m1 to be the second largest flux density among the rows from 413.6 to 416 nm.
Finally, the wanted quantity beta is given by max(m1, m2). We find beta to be 11.2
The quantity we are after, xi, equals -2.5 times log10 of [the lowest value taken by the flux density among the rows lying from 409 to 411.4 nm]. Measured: -2.479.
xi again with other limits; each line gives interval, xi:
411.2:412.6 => -2.606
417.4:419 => -2.449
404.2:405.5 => -2.241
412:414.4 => -2.445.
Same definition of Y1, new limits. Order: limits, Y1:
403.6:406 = 403.80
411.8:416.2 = 411.90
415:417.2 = 416.40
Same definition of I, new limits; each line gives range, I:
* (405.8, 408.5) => 1.03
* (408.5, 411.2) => 1.10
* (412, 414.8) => 1.07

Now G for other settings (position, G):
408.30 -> 10.3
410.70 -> 10.0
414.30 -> 9.8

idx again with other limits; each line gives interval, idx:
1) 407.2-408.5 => 10.2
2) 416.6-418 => 10.2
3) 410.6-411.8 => 11.5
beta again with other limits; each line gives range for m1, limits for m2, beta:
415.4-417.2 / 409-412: 10.7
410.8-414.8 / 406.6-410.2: 11.9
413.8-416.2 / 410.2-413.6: 11.0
